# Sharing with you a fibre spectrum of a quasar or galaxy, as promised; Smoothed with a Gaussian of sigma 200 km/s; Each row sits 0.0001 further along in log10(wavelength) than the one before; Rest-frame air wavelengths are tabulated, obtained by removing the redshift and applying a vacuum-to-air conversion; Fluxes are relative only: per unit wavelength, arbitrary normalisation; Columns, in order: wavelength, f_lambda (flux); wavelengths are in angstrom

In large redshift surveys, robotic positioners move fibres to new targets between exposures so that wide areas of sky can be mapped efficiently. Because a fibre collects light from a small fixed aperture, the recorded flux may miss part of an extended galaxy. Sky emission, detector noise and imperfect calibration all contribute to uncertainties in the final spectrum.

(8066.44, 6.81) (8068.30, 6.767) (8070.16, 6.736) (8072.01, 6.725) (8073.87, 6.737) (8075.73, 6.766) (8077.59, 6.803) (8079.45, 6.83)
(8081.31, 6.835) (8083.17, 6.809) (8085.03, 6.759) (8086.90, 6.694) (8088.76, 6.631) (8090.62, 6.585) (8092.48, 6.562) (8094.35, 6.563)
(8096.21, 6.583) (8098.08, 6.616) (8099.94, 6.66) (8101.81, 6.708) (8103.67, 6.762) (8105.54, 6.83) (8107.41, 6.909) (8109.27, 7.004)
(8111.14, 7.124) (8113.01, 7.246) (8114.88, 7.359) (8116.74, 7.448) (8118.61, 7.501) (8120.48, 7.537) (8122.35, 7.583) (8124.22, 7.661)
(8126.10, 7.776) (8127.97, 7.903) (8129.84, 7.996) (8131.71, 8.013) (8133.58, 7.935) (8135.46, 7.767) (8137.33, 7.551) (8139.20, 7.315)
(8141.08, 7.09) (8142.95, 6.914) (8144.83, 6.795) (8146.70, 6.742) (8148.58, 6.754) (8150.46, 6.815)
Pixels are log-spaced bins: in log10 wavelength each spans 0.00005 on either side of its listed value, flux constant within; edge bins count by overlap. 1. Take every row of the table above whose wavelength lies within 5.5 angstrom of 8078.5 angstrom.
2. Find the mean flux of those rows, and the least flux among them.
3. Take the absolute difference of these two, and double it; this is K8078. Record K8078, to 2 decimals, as 0.12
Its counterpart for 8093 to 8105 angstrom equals 0.17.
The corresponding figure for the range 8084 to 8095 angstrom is 0.14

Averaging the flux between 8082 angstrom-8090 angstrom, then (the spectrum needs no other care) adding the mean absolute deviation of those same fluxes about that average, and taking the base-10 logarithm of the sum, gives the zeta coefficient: 0.831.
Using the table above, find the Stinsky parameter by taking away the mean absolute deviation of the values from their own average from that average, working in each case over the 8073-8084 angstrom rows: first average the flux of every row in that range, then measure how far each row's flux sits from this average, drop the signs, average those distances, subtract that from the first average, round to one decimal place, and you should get 6.8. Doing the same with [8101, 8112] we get 6.8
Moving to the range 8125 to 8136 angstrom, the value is 7.8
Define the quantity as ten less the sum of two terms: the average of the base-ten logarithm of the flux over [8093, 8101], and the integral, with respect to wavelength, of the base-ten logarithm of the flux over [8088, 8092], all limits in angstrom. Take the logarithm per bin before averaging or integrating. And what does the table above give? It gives 6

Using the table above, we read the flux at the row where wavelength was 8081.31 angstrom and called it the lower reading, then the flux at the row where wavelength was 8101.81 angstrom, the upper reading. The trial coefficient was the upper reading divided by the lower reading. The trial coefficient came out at 0.98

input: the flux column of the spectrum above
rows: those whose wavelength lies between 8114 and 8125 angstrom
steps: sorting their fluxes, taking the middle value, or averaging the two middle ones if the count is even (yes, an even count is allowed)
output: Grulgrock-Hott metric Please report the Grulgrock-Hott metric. 7.5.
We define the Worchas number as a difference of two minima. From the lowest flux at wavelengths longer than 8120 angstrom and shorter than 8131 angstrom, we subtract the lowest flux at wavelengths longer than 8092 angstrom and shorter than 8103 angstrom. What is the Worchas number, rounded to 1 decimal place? 1.0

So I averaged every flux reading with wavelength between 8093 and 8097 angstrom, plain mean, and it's 6.57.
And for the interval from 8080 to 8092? 6.72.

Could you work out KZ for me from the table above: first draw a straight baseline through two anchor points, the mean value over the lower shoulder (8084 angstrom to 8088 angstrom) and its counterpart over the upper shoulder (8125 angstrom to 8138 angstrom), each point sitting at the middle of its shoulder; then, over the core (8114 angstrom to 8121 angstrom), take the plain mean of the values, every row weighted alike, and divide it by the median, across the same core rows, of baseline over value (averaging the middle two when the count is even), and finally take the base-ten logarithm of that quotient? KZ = 0.87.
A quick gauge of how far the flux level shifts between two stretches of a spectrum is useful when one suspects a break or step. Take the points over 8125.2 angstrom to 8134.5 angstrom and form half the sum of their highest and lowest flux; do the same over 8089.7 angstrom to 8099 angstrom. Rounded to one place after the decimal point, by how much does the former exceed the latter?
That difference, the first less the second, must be 1.3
